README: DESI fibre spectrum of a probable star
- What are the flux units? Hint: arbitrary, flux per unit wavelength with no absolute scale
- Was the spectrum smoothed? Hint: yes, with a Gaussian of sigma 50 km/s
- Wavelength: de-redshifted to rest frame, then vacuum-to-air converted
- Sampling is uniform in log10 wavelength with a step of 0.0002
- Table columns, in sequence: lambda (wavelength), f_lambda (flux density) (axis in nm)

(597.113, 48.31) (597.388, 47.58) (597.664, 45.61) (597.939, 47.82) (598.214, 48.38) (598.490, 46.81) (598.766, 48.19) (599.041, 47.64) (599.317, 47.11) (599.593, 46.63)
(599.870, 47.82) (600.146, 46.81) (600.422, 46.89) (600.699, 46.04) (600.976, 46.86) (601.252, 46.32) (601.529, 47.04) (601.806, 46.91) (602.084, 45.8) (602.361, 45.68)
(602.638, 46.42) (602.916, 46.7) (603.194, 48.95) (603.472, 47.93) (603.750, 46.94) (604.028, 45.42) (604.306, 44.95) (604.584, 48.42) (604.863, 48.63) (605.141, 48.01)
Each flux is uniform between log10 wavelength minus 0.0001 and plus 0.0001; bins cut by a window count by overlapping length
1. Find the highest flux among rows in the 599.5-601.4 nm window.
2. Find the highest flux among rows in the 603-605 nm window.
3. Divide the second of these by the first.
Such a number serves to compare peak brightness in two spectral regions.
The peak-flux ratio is 1.02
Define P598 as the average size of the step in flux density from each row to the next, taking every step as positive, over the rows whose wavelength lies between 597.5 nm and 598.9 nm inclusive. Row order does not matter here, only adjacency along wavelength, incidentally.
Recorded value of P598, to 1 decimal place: 1.4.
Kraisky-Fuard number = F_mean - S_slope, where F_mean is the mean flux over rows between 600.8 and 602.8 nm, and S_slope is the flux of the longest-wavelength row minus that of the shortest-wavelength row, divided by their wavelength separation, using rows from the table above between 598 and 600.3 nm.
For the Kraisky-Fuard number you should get 47.2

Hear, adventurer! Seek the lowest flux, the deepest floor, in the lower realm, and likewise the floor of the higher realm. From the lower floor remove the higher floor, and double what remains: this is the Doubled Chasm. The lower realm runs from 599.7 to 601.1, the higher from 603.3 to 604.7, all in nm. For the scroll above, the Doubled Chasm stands 2.2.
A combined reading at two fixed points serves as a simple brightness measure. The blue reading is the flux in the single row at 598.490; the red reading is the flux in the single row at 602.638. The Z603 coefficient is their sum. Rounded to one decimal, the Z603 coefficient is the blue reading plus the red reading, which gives 93.2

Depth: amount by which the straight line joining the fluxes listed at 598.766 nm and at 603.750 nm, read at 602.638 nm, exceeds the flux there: 0.8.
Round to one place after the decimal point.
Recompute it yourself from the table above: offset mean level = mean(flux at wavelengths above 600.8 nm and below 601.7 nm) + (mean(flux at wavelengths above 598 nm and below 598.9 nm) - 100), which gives -5.5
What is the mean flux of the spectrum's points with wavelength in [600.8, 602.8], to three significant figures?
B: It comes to 46.4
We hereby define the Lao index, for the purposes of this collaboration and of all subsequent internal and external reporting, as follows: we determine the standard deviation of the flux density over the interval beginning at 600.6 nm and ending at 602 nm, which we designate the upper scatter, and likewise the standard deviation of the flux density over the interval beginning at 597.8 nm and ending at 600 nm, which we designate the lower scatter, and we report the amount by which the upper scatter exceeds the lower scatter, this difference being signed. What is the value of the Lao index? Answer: -0.2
